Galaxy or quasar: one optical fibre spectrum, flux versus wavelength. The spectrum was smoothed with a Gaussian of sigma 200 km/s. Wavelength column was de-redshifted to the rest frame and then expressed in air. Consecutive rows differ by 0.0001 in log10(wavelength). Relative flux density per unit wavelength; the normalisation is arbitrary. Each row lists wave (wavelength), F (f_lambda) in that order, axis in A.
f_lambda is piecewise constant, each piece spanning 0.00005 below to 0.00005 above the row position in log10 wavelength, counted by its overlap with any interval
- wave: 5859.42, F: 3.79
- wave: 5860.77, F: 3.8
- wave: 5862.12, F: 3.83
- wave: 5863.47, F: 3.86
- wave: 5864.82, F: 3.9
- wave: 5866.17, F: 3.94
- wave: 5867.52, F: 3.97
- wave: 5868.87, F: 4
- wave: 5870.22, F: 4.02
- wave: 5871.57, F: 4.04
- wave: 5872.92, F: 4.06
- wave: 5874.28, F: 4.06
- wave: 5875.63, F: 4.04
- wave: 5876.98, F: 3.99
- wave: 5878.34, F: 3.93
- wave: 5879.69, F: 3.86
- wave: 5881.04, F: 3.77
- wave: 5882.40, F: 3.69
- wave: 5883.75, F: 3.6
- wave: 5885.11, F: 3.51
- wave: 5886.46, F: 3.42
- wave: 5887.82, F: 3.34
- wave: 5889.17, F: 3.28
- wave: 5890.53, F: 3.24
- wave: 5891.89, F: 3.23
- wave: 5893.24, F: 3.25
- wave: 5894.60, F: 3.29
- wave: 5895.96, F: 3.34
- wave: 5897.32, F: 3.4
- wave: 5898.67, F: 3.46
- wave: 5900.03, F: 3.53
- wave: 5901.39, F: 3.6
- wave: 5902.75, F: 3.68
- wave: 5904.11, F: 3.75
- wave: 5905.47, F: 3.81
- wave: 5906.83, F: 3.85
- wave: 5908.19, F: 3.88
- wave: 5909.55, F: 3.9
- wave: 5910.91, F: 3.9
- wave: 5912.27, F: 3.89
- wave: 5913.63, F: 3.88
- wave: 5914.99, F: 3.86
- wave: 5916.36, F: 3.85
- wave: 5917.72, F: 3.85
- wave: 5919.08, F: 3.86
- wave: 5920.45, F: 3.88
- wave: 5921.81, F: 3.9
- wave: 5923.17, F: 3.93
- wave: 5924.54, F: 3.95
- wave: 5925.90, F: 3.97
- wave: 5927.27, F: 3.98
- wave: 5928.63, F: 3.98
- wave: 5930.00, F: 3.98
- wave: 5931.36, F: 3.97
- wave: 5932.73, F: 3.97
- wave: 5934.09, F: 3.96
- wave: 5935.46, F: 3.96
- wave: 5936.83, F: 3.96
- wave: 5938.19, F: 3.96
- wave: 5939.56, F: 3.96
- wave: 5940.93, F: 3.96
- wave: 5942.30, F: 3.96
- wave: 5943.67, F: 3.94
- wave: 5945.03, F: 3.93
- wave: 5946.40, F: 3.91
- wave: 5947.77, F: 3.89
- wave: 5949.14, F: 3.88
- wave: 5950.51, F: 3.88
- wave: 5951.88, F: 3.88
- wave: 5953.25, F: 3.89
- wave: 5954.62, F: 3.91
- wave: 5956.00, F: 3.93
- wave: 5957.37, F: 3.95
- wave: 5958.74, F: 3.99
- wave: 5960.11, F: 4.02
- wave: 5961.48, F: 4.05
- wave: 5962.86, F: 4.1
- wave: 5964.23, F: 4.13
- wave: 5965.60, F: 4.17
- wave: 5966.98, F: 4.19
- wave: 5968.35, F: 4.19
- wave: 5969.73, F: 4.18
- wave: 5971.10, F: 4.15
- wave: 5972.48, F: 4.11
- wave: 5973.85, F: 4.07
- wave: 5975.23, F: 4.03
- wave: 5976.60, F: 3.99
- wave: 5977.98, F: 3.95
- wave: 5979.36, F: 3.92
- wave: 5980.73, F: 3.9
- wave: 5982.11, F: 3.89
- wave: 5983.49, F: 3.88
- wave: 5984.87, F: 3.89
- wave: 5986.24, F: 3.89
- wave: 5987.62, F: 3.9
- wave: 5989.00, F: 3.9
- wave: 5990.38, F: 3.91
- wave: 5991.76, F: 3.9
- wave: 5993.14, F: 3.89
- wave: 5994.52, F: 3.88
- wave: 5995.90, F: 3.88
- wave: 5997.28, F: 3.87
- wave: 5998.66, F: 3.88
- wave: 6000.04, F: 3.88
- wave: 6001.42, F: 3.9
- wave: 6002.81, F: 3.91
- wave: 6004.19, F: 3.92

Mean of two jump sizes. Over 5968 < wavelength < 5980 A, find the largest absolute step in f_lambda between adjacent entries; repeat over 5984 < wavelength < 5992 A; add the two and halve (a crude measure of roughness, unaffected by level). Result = 0.025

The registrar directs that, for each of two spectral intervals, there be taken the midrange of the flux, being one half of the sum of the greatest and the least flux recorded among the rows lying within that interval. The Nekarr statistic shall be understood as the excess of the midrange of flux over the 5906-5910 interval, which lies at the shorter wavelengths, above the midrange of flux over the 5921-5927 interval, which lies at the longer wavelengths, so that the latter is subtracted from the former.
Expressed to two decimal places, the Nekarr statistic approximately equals -0.06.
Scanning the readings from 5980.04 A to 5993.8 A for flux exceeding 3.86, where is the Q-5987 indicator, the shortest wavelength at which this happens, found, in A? 5980.73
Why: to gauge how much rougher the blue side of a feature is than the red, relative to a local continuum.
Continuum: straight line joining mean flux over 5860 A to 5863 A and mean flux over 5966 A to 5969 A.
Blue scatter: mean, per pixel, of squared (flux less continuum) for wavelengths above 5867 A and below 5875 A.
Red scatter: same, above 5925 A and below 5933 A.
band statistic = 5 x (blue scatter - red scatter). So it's 0.13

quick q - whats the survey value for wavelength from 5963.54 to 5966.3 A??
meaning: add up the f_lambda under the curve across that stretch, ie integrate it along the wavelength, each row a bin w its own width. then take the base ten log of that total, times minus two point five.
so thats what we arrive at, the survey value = -2.6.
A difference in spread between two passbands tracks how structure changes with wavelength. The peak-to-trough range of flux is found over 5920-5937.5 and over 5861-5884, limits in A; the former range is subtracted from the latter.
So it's 0.4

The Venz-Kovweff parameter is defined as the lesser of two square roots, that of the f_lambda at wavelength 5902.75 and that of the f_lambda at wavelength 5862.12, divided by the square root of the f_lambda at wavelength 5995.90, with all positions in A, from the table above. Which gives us 0.97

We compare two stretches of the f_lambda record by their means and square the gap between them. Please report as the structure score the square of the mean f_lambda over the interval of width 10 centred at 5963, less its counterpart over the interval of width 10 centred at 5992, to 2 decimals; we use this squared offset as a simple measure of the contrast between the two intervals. 0.04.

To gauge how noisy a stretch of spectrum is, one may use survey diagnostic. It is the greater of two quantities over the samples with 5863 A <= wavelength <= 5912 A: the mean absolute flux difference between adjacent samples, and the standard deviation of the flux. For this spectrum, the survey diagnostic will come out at 0.28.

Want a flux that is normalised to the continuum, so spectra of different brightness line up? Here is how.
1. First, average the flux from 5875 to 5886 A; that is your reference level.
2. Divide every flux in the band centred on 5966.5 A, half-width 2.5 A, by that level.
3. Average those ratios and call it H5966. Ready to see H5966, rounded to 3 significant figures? 1.10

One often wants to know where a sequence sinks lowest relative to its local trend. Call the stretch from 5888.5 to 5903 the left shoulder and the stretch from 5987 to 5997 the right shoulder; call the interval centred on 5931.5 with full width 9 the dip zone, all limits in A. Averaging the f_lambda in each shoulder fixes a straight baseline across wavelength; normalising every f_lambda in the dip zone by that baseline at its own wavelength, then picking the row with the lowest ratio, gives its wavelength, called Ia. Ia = 5935.46 A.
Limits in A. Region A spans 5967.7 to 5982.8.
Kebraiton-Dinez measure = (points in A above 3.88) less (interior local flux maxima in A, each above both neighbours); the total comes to 11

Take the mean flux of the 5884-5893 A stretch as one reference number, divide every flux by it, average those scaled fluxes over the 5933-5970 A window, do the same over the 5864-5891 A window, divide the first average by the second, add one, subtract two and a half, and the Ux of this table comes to -0.45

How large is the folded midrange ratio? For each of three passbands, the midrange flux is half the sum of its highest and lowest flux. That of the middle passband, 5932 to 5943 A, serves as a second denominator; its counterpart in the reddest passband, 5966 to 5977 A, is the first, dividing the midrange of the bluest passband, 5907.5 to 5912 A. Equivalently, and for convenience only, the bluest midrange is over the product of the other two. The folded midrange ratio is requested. 0.24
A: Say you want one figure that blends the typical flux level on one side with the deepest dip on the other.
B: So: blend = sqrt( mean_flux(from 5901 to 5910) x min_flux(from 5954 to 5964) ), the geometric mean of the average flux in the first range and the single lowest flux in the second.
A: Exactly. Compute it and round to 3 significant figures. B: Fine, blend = 3.85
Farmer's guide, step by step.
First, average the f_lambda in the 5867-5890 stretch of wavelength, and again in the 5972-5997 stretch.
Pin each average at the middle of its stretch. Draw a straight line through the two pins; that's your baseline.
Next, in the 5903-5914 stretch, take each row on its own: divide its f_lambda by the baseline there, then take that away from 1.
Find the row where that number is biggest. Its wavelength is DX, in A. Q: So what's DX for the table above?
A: 5904.11 A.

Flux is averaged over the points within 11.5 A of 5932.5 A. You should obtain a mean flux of 3.96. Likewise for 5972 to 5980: 4.01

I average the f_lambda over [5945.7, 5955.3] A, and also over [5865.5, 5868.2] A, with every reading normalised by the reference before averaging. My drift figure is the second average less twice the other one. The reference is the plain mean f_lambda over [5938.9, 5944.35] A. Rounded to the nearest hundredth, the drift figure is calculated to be -0.97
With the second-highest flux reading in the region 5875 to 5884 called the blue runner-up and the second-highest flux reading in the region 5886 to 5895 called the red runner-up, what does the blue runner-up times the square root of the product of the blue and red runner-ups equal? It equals 14.6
